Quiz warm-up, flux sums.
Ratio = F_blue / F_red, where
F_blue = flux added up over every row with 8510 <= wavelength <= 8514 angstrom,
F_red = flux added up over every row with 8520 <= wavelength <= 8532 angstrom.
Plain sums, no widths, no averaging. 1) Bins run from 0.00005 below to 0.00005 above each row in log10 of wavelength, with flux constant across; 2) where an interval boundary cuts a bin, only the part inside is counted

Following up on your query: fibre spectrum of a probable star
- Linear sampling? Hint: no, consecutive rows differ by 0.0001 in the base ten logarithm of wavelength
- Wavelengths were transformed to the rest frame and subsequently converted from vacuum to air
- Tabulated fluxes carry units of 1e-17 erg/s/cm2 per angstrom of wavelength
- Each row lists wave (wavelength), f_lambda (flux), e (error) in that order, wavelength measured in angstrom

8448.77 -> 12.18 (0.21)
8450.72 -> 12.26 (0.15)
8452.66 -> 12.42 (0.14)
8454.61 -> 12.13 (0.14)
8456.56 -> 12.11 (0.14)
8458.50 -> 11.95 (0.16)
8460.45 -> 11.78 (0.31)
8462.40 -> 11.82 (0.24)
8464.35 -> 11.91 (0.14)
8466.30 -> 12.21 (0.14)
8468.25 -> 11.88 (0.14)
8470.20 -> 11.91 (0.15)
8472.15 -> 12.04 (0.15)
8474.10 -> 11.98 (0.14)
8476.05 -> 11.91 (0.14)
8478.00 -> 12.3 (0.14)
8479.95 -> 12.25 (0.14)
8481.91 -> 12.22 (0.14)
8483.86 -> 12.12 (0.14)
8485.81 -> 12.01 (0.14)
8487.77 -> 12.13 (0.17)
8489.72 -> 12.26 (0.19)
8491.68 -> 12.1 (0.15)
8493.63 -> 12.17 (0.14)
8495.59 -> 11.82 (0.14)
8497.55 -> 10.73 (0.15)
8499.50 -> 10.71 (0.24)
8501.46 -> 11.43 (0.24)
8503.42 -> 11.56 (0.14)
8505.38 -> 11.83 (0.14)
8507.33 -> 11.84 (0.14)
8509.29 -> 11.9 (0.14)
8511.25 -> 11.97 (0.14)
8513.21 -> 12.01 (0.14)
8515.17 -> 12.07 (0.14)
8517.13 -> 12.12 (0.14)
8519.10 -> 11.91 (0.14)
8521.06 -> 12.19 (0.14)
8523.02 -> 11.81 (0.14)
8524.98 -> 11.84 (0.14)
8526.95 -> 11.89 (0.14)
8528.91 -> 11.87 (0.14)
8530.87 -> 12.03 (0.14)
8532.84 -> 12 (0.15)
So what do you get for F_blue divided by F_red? 0.3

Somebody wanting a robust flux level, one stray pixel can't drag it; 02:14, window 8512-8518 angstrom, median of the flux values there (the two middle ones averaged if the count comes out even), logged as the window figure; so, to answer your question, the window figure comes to 12.1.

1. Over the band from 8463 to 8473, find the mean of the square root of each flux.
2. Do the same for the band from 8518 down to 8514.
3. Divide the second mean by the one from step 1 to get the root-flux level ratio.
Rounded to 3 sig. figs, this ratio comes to 1.00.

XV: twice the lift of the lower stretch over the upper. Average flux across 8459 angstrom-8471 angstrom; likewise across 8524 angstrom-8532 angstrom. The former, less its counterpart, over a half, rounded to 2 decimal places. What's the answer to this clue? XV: 0.02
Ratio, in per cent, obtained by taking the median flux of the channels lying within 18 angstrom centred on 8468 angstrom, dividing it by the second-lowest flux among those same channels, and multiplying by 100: 101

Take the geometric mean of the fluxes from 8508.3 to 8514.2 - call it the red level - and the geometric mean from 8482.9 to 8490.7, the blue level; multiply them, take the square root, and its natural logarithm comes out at 2.49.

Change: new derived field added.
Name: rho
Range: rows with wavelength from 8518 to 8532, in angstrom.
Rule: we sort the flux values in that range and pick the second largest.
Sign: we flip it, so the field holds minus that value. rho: -12.03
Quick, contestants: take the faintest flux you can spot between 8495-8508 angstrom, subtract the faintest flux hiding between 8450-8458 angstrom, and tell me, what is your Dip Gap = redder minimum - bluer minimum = -1.4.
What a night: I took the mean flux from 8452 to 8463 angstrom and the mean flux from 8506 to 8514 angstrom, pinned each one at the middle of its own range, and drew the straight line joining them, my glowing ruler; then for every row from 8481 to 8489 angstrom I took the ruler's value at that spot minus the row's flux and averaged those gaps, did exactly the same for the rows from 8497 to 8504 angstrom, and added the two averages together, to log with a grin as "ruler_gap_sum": 0.70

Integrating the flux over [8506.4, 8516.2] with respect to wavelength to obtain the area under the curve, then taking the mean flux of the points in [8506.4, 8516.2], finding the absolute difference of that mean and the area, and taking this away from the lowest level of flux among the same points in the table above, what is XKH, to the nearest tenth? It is -93.4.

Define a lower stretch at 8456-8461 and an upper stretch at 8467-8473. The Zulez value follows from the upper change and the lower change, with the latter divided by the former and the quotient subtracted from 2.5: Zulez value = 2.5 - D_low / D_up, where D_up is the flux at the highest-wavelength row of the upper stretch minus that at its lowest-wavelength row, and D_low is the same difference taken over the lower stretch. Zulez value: 4.6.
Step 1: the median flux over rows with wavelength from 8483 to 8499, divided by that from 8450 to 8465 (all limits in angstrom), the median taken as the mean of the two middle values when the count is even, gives 1.01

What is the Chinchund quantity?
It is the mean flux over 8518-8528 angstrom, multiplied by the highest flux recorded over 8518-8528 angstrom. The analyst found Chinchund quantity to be 145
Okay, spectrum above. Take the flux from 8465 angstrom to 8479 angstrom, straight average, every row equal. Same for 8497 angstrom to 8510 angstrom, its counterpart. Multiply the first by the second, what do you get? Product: 138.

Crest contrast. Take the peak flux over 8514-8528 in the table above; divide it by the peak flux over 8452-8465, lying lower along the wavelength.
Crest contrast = 0.98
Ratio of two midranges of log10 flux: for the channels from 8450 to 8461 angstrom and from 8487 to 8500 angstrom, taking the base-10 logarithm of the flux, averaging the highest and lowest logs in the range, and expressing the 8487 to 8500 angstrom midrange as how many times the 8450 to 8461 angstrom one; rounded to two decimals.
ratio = 0.98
